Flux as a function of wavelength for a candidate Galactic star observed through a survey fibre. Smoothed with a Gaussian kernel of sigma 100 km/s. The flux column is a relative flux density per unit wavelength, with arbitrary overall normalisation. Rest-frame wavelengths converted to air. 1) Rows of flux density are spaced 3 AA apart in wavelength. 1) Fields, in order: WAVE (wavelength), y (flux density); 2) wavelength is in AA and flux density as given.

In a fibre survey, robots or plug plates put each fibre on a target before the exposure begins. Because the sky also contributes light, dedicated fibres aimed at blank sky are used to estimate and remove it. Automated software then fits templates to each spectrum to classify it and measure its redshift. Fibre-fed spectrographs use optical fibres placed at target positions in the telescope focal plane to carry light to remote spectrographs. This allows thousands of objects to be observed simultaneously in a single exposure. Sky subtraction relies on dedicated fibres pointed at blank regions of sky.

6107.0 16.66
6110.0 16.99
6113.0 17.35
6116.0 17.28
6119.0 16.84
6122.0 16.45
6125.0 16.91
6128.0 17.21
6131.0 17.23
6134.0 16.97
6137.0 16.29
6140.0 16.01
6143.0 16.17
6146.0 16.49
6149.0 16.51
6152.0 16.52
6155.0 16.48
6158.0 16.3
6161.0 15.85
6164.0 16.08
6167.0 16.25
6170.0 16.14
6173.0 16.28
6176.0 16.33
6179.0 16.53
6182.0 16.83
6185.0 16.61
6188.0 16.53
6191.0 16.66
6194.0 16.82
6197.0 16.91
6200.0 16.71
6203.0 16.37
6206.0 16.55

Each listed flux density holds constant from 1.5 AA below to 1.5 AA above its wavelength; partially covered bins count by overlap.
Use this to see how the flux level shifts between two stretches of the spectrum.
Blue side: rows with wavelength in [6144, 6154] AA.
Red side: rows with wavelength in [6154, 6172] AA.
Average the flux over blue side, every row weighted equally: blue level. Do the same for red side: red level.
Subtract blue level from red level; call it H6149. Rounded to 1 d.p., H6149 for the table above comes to -0.3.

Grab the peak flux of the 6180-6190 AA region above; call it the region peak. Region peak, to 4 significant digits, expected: 16.83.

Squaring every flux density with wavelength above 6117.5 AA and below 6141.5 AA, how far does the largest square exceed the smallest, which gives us 41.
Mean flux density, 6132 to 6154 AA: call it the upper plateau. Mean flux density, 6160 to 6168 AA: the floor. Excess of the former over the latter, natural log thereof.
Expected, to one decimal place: -1.0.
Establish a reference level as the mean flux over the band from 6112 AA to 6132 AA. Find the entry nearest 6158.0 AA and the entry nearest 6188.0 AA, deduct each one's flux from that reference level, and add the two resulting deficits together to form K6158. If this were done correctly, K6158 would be 1.2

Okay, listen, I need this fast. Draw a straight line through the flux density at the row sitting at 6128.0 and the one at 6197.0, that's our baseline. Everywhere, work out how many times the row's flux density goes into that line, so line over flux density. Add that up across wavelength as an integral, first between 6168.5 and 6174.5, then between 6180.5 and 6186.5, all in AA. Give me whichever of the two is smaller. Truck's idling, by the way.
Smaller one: 6.09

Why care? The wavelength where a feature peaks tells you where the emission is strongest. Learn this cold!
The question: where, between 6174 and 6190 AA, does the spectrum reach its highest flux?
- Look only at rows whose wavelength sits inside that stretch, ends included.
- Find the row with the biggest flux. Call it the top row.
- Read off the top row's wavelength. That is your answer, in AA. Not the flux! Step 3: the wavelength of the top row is 6182.0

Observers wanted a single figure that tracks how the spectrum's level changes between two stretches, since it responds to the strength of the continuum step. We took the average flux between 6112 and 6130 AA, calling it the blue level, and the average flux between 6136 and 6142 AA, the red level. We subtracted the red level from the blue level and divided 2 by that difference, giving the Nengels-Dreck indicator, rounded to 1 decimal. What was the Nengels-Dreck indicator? 2.3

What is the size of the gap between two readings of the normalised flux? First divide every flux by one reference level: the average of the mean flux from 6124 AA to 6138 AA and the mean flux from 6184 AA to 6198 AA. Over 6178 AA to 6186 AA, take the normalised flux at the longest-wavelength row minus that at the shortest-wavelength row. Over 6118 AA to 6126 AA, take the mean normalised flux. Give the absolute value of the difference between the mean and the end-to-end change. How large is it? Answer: 0.99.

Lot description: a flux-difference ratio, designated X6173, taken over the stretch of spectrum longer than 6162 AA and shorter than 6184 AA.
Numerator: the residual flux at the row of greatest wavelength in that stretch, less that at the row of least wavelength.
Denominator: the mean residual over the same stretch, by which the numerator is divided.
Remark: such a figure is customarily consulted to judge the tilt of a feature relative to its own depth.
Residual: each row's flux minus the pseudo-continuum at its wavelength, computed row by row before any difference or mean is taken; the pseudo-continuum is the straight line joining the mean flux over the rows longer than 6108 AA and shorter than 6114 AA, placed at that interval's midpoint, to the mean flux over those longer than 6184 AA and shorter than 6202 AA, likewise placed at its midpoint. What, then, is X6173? -1.8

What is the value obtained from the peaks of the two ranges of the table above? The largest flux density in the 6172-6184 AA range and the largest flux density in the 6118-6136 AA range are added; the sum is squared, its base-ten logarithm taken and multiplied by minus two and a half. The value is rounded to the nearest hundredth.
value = -7.66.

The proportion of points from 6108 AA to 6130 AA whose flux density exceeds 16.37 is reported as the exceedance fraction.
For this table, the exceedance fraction 1.0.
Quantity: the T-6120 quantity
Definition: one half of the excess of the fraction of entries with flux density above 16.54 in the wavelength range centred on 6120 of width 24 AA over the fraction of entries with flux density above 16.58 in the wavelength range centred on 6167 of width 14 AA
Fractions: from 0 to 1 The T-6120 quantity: 0.4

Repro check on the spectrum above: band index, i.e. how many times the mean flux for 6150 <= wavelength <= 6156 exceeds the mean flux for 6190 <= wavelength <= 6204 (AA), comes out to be 0.99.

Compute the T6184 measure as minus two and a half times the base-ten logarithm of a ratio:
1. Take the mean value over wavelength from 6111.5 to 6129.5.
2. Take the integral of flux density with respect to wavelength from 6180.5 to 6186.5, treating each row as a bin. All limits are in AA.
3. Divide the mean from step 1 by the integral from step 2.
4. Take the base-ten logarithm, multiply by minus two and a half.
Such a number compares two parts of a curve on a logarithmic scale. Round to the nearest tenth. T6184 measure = 1.9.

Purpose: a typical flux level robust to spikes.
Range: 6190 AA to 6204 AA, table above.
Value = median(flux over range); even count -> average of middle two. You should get 16.7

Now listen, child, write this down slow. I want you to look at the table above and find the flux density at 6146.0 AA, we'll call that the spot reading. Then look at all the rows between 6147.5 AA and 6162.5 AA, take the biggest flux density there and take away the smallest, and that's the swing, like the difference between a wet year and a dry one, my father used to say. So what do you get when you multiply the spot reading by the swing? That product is 11.0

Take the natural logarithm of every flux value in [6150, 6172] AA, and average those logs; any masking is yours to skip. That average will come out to 2.79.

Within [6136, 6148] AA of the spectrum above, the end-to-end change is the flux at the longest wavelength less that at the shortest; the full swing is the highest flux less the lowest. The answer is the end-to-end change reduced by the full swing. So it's -0.28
